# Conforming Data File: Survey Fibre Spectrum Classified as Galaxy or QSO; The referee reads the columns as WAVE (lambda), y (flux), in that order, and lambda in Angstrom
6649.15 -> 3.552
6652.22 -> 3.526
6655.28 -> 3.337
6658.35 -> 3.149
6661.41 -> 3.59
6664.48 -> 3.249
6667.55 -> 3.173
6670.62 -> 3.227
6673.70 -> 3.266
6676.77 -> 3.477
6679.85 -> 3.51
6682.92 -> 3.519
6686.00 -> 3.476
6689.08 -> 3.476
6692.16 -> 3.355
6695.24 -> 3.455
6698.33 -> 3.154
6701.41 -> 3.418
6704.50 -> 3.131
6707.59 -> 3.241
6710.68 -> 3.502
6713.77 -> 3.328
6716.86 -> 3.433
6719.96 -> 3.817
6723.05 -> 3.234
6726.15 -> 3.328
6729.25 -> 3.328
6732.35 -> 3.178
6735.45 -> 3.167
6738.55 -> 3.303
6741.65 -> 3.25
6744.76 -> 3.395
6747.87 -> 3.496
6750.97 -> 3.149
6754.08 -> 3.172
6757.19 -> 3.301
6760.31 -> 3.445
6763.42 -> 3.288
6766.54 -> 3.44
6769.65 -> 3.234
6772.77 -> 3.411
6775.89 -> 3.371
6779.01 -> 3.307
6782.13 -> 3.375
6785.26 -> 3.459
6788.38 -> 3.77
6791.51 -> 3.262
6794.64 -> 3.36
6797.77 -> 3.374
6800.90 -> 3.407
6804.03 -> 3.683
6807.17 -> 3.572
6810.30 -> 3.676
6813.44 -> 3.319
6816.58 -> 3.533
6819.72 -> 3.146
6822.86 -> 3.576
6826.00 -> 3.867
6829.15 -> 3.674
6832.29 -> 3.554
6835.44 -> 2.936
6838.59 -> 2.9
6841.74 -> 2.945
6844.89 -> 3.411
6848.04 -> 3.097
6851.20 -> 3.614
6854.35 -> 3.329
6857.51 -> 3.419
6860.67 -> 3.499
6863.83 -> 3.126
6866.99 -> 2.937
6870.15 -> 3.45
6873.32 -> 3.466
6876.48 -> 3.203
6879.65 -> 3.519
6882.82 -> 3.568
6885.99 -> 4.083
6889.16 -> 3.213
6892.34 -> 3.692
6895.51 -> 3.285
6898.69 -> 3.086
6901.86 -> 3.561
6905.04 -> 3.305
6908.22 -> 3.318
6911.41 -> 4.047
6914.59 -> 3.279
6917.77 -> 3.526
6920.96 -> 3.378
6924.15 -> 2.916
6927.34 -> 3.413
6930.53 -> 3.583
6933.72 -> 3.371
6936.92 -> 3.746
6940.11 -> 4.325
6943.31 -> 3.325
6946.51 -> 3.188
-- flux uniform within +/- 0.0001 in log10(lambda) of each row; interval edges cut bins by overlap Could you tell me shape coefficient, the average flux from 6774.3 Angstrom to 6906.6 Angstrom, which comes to 3.40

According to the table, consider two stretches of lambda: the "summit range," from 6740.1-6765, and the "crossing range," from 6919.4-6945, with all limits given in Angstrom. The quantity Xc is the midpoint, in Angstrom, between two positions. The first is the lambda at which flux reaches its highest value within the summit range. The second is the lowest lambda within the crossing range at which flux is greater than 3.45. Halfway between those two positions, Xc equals 6839.2 Angstrom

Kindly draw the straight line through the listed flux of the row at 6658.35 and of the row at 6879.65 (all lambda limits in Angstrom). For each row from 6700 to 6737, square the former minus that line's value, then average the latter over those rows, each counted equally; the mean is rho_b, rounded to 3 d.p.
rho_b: 0.042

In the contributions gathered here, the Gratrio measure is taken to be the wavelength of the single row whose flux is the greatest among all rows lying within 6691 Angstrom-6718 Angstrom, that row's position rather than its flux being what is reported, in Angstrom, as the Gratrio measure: 6710.68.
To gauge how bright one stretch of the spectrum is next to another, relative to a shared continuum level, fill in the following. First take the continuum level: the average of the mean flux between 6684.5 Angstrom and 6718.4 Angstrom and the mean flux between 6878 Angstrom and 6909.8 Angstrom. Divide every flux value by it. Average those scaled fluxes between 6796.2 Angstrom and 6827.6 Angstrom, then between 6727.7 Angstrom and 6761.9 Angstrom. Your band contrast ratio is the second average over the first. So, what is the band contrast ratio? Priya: 0.936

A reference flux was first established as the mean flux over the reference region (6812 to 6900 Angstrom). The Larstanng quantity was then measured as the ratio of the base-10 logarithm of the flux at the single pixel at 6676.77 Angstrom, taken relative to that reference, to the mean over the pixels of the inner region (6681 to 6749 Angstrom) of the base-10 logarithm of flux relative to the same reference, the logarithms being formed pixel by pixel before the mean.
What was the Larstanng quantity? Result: -7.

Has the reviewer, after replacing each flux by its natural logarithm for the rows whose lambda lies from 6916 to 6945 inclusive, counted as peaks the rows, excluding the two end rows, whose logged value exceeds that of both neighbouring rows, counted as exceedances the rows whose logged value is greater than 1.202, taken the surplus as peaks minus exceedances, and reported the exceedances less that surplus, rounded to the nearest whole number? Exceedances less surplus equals 12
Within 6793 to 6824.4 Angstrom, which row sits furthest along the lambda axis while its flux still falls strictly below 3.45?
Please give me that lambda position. 6819.72 Angstrom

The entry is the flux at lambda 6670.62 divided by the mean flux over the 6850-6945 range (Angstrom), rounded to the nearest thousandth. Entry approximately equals 0.935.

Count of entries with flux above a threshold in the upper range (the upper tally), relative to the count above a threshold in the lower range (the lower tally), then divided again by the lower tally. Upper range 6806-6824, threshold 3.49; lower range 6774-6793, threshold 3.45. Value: 1.0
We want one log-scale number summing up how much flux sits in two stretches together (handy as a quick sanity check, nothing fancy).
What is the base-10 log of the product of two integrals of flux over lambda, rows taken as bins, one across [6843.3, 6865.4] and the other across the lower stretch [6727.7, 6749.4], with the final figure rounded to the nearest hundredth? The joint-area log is 3.73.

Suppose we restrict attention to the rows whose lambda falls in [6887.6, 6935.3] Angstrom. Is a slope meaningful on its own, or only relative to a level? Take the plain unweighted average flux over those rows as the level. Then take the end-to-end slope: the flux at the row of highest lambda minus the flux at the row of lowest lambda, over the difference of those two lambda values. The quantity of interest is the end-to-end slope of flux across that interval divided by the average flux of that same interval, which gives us 0.0010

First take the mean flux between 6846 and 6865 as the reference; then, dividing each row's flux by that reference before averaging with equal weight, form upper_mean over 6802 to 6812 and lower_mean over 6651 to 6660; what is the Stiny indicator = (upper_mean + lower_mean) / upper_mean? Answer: 1.92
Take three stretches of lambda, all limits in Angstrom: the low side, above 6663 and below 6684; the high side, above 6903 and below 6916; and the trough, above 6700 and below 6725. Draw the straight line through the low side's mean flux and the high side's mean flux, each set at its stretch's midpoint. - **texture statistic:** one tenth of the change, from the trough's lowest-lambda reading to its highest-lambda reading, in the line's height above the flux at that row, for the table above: 0.020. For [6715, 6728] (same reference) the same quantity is 0.011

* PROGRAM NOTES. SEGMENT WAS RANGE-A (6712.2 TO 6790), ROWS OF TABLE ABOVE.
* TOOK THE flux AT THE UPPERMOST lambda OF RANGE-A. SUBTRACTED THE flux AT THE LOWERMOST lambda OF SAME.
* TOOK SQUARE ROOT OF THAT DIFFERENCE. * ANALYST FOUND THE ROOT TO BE 0.66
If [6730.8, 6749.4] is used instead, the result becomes 0.56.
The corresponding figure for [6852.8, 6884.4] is 0.49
